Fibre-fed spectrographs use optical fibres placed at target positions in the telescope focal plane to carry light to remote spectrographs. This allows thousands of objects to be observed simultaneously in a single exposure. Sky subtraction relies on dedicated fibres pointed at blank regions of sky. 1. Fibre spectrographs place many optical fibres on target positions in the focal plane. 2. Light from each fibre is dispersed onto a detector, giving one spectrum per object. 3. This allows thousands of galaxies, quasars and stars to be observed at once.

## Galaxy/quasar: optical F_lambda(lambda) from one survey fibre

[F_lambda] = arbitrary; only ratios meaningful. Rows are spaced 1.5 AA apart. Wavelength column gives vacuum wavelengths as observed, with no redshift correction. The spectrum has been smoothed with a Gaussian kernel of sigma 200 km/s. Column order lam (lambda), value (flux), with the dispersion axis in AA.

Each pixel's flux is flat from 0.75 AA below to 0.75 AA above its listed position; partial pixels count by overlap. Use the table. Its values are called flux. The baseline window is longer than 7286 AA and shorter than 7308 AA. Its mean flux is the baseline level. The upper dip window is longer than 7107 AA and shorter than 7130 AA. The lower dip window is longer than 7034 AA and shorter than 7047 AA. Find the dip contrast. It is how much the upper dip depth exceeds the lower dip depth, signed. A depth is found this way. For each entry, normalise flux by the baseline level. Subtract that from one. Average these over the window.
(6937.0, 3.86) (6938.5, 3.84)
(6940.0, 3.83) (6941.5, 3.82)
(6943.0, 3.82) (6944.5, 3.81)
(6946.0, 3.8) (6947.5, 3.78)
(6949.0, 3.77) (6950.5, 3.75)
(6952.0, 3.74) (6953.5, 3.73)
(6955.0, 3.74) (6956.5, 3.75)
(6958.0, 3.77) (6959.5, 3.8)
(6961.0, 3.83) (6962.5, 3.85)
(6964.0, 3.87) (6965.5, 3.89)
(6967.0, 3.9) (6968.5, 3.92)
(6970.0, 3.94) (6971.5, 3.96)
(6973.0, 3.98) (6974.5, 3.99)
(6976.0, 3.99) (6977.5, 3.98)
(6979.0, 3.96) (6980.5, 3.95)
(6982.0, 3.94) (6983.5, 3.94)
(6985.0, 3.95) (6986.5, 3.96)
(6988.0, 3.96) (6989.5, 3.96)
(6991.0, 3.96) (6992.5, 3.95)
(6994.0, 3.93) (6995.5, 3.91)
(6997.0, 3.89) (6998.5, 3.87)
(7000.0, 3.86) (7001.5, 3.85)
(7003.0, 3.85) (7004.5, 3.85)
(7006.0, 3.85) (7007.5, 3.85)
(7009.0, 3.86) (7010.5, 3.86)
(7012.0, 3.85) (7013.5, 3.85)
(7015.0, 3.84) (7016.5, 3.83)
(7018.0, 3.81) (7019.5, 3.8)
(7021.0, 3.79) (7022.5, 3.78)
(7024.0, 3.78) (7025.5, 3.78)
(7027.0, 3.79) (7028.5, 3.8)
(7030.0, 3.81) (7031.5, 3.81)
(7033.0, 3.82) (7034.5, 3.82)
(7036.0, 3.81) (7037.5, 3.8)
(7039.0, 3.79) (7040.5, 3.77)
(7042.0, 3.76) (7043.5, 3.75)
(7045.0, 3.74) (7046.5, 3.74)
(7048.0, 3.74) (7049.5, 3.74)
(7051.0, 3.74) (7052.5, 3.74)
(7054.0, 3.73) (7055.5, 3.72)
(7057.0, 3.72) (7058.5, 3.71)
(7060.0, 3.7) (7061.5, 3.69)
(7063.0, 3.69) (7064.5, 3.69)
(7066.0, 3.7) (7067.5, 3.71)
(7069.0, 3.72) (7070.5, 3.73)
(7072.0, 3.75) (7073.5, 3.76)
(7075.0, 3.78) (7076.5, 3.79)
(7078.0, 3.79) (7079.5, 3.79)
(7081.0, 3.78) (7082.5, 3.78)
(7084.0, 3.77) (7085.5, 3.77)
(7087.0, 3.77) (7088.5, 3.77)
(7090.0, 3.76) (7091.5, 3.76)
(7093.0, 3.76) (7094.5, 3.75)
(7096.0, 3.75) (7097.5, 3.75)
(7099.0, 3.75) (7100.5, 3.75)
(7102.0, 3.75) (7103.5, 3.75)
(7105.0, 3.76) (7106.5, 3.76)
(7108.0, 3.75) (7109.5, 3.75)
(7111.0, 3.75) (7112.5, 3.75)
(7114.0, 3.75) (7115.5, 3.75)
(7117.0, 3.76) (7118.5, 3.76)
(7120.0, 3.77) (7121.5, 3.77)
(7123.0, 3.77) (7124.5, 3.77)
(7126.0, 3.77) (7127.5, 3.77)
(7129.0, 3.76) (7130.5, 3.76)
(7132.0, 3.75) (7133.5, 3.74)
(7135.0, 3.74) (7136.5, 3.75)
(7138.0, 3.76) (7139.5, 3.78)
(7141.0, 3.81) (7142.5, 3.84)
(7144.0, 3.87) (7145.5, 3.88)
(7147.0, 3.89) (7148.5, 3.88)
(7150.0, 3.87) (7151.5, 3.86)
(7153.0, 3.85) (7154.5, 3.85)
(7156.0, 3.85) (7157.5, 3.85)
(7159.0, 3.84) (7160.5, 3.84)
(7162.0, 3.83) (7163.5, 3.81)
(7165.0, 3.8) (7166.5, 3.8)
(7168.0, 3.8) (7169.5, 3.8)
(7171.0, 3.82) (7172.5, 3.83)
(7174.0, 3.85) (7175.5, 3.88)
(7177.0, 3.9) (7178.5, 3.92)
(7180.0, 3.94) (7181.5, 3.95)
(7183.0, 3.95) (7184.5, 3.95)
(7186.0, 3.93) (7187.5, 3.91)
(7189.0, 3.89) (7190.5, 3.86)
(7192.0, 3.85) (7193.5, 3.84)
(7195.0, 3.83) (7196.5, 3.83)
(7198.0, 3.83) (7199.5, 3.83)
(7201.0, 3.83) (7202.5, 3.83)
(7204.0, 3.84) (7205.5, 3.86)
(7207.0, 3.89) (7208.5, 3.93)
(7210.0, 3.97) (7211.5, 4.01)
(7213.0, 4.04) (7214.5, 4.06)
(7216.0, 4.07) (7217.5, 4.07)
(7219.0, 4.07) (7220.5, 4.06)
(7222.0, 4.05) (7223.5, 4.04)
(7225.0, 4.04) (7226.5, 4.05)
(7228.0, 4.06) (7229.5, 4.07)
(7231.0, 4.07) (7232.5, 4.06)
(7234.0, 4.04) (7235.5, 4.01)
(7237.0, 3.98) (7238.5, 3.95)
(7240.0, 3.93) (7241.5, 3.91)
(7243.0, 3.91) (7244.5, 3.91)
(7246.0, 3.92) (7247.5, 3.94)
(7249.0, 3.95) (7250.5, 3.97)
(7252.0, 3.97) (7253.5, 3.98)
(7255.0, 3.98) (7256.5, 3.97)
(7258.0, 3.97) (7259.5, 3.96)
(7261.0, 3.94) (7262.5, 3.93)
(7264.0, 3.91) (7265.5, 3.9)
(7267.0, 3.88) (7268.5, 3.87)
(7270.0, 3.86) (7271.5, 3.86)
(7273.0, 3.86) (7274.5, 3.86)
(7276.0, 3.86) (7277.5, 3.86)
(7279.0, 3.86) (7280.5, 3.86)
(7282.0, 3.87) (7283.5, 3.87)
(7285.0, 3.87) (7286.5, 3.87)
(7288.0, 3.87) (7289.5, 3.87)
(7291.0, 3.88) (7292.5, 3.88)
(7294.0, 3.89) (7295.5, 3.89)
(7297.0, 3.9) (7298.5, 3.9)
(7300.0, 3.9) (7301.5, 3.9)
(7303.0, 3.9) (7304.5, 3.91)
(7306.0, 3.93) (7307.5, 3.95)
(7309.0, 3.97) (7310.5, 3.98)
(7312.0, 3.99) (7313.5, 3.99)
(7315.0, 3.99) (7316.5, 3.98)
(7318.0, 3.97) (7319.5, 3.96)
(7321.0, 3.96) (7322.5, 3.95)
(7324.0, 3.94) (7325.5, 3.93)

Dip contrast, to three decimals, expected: 0.004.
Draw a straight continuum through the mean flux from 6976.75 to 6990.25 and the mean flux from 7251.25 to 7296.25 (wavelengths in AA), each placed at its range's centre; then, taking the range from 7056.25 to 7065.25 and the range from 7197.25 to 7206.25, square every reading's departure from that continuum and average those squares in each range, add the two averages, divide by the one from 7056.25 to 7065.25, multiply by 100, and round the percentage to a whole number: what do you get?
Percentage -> 110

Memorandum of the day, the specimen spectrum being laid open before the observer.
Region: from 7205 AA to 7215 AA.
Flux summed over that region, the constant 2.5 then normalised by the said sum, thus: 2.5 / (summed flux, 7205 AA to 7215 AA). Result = 0.09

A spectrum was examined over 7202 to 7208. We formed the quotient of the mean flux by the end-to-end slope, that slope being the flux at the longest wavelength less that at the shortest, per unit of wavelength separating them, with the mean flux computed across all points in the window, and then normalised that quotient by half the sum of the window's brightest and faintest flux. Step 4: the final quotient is 75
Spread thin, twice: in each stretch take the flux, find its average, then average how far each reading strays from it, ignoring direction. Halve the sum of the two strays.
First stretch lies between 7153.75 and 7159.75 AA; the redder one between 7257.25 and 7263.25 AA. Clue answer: 0.009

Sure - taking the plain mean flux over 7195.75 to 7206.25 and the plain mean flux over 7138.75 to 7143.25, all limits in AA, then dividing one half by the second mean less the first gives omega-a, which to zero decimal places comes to -19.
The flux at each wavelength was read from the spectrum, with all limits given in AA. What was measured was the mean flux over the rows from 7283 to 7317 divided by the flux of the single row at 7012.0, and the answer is 1.02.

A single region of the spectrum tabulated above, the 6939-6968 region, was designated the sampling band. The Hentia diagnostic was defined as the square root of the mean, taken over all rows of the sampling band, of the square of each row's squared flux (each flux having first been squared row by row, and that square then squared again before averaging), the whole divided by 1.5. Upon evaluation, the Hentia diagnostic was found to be 9.65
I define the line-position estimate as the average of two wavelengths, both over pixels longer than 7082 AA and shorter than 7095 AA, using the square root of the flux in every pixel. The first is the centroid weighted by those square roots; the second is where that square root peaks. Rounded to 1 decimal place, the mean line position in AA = 7085.5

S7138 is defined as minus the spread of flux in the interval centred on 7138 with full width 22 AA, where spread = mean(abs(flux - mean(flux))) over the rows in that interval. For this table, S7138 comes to -0.050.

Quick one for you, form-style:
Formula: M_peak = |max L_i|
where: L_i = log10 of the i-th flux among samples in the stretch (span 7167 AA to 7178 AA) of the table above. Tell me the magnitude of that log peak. 0.591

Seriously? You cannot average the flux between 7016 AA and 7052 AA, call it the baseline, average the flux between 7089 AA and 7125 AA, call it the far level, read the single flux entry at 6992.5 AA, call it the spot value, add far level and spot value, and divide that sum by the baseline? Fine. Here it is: 2.04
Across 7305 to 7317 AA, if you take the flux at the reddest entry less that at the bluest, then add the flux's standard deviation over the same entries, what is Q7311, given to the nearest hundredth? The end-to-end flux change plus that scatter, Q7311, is 0.07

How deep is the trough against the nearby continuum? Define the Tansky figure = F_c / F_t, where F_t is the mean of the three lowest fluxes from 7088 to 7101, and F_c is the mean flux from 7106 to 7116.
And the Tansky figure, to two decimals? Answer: 1.00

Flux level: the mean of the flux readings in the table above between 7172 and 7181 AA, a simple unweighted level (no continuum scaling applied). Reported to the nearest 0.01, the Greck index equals 3.89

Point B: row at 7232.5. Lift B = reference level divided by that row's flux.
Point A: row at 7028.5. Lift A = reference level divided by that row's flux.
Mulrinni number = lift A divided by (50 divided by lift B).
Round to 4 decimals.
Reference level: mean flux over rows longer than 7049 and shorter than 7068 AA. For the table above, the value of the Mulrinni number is 0.0179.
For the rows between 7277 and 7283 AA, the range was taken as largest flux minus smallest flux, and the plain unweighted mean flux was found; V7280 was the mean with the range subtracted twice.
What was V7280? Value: 3.84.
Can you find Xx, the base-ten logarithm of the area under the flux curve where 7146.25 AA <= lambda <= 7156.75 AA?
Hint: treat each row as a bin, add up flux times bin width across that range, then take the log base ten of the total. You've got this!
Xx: 1.61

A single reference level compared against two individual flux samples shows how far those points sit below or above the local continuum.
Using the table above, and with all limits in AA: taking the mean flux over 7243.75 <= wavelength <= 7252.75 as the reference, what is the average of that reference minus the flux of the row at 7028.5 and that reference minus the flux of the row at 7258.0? 0.06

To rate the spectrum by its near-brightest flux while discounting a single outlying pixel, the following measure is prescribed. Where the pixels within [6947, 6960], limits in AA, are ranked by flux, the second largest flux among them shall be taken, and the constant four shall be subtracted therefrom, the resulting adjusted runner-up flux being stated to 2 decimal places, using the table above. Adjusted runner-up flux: -0.22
